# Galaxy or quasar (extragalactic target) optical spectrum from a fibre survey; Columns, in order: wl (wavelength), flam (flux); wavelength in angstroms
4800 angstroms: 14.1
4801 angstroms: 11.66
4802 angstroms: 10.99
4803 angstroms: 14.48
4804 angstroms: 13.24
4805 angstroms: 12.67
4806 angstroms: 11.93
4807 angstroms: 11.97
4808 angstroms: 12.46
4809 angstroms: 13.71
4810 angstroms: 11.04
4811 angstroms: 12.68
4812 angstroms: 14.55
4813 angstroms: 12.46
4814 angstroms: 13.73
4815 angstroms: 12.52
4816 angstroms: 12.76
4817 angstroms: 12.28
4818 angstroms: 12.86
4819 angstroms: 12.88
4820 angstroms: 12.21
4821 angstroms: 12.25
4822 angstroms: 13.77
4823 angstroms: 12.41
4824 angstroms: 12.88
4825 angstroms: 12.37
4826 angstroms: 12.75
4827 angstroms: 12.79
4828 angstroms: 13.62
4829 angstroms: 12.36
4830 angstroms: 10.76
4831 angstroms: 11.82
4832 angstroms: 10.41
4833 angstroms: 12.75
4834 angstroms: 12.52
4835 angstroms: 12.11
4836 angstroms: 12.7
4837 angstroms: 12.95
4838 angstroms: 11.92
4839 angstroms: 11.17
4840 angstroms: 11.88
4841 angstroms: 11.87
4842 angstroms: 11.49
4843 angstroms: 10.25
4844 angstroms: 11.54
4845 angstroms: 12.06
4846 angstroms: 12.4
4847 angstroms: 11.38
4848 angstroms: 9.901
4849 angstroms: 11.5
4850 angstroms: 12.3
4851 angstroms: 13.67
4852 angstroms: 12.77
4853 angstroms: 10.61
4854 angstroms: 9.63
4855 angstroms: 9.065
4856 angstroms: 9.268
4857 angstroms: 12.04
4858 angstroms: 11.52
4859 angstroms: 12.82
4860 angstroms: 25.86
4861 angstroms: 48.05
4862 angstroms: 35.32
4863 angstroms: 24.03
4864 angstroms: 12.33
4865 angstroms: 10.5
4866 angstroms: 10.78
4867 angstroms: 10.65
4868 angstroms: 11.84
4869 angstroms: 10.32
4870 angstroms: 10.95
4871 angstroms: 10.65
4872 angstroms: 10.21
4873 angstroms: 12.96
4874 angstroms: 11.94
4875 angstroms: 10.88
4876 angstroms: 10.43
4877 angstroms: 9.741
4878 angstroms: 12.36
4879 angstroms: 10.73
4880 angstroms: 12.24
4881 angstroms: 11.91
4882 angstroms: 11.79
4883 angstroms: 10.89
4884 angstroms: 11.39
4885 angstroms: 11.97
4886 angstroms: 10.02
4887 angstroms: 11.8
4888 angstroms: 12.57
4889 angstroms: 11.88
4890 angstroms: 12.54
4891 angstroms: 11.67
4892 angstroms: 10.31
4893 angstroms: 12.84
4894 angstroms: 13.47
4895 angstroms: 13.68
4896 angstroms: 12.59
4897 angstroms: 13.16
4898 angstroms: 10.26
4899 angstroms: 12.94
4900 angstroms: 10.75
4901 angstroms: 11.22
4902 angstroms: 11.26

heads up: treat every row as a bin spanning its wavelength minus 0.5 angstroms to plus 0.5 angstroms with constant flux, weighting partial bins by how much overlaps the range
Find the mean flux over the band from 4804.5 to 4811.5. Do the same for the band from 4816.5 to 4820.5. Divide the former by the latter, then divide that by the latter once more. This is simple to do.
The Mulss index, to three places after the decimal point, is 0.078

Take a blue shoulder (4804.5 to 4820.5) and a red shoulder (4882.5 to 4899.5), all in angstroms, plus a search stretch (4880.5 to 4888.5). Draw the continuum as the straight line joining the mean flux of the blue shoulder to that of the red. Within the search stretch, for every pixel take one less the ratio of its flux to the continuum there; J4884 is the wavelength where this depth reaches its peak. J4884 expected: 4886 angstroms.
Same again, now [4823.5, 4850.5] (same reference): 4848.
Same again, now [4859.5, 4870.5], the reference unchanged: 4869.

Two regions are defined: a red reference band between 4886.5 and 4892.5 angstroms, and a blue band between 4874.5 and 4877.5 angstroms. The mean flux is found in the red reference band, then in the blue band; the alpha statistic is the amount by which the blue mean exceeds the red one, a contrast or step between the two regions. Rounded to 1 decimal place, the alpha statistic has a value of -1.4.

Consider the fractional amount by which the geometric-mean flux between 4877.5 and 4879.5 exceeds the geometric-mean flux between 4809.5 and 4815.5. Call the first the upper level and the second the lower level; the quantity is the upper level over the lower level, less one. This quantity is -0.10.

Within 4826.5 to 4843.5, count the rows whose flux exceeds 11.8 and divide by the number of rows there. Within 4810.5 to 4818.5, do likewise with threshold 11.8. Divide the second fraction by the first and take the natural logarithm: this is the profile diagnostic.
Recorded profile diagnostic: 0.3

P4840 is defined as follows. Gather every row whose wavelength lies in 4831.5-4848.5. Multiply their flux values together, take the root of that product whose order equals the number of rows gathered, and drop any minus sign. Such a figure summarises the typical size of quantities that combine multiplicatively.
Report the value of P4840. 11.7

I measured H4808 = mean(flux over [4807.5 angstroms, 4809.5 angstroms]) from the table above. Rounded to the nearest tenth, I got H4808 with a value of 13.1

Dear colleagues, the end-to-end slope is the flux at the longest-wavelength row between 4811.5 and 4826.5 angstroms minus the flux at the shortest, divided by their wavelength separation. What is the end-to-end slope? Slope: -0.13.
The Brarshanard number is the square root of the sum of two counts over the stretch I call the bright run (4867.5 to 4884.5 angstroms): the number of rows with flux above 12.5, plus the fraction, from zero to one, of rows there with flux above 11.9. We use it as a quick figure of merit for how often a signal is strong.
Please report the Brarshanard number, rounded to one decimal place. 1.1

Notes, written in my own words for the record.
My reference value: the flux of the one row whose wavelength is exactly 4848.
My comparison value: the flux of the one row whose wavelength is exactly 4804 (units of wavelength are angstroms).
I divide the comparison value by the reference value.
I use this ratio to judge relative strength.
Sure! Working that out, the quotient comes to 1.34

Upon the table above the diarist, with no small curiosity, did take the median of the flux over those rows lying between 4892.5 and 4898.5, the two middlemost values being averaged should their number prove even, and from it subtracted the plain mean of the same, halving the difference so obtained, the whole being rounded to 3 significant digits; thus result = 0.167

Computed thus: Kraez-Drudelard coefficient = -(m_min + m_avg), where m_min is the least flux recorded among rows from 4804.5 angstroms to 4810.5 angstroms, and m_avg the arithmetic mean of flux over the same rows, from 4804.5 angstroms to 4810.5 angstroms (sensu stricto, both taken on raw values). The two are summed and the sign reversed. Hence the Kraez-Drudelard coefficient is -23.3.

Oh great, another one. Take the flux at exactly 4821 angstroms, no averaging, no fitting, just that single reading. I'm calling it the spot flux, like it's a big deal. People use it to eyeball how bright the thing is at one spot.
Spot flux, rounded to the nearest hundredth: 12.25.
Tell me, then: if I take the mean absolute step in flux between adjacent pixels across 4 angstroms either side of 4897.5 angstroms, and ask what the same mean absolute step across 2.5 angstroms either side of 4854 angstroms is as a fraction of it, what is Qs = 0.68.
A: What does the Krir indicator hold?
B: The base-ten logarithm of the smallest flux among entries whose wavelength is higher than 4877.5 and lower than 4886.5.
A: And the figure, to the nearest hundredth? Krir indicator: 1.00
